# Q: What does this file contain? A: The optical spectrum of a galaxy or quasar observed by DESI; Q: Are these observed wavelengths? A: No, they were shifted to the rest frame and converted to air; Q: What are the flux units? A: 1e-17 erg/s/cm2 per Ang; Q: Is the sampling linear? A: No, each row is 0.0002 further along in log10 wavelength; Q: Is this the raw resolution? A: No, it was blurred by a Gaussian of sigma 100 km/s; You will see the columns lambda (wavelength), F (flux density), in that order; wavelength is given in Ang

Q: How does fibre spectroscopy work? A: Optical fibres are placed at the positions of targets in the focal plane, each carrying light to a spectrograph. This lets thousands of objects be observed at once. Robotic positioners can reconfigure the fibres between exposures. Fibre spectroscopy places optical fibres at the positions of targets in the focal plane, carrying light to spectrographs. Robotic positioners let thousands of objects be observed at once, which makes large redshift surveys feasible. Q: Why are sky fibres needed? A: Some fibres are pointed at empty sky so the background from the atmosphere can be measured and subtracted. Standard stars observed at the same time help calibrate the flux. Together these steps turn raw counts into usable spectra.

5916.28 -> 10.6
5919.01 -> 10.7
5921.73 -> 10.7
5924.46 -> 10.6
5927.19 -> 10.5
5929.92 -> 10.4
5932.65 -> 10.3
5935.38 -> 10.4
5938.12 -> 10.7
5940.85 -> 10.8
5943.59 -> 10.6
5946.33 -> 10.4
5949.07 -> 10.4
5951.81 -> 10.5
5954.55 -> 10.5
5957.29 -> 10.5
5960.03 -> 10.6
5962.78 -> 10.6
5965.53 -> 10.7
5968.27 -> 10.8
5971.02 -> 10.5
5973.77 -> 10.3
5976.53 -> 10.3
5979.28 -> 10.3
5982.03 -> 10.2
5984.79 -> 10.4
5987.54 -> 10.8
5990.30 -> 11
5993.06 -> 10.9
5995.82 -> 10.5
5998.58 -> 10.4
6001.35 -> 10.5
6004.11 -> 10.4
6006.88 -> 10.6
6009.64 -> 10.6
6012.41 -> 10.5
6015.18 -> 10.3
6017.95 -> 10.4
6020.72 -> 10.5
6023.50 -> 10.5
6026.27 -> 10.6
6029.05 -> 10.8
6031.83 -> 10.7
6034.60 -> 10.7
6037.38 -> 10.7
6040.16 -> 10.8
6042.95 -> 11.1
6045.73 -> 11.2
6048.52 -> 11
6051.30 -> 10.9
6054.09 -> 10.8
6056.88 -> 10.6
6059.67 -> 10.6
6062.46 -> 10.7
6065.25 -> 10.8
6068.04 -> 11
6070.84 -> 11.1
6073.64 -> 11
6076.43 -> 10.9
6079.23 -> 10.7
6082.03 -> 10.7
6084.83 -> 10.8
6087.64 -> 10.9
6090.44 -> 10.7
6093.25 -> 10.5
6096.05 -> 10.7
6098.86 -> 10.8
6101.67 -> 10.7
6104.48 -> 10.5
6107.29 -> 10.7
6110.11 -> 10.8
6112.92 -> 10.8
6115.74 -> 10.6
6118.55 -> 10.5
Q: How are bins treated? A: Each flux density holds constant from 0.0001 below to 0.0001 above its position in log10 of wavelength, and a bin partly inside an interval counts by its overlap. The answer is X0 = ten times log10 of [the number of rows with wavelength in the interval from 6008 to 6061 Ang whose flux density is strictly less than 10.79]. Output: 10.8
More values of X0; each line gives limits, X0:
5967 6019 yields 11.8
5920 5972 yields 12.3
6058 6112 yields 10.0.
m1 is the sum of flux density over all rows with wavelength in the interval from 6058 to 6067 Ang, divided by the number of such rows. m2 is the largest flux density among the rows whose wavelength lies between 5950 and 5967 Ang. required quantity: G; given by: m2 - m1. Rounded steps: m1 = 10.7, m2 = 10.7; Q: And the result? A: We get 0.0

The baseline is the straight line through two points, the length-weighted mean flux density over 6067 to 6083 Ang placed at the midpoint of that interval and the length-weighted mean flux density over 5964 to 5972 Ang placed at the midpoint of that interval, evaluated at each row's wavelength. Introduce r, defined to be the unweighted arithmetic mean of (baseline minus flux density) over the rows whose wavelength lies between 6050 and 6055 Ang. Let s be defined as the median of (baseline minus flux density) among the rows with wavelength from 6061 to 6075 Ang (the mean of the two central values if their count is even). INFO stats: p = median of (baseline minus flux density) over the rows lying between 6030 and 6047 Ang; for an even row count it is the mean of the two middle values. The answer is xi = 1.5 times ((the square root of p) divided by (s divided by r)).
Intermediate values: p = 0.07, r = 0.01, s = -0.10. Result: 0.0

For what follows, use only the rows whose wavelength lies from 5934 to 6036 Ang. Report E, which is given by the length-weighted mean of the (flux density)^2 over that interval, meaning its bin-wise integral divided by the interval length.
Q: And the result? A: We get 111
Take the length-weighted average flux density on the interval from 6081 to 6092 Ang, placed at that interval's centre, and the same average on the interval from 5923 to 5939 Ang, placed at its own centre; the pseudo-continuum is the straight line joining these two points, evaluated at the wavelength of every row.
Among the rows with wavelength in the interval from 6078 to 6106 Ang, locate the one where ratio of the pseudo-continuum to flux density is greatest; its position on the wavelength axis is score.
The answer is 6104.48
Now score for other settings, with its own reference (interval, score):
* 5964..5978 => 5976.53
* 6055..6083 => 6059.67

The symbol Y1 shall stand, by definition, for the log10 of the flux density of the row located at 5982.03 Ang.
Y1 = 1.01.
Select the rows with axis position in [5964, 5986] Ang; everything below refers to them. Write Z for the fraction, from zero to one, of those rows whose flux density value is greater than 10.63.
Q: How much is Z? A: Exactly 0.25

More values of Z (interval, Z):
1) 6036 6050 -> 1.00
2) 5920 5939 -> 0.29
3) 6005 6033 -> 0.20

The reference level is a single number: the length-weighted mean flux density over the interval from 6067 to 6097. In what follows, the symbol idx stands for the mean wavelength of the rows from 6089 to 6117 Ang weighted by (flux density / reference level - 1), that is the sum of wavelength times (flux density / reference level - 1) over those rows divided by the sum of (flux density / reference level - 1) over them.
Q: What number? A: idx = 6101.9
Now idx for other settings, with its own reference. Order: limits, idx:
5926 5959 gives 5941.8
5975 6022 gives 5998.4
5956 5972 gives 5963.4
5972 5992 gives 5978.4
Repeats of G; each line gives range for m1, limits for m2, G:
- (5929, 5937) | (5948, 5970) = 0.4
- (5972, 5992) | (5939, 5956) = 0.3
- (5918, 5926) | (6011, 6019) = -0.2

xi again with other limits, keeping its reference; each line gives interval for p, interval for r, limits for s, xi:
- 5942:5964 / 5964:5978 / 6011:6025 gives 0.3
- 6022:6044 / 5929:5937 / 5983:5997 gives -1.5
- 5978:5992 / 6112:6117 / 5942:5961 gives 1.6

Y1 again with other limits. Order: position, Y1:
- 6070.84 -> 1.05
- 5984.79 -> 1.02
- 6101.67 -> 1.03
